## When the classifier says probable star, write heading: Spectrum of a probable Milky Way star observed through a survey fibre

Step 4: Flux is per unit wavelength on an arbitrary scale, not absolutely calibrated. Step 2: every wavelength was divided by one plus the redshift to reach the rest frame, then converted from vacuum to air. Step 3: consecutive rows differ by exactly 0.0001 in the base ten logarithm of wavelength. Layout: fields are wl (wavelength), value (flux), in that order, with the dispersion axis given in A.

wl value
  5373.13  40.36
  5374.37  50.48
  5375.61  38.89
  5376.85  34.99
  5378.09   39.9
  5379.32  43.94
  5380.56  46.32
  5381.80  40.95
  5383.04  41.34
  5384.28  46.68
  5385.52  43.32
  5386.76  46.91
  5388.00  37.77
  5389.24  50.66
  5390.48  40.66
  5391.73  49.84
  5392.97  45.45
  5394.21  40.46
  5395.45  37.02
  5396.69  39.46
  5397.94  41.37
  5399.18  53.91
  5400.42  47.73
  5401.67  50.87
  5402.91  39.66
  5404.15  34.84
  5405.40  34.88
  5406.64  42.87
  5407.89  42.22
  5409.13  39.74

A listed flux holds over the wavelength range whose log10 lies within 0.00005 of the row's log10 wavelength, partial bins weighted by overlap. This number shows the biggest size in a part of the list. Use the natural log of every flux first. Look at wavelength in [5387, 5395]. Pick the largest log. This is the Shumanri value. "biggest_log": 3.93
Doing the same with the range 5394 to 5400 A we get 3.99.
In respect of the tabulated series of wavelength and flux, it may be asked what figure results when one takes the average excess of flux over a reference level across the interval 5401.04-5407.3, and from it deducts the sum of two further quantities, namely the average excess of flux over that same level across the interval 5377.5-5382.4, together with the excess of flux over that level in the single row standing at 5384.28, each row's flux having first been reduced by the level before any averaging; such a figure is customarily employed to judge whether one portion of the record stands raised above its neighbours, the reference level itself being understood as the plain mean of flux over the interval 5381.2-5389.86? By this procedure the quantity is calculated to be -4.9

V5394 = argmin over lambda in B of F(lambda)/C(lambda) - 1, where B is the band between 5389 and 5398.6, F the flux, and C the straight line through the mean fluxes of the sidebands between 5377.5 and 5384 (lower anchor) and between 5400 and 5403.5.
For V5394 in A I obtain 5395.45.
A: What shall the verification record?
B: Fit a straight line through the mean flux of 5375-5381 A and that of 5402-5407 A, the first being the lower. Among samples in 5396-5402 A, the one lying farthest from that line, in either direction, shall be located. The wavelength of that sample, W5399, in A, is 5399.18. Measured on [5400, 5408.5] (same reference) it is 5401.67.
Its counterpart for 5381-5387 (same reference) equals 5386.76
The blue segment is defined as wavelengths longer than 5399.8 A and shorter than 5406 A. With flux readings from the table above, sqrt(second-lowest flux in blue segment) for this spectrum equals 5.91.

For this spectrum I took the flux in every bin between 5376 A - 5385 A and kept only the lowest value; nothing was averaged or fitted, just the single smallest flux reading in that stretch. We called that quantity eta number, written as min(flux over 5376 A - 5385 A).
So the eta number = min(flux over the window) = 34.99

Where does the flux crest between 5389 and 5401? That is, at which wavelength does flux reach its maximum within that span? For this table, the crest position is 5399.18 A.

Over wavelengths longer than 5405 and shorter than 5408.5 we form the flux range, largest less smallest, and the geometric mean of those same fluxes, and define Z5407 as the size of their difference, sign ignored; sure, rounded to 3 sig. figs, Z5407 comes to 31.8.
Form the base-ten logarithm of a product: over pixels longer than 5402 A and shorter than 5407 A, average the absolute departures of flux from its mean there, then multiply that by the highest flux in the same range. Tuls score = 2.14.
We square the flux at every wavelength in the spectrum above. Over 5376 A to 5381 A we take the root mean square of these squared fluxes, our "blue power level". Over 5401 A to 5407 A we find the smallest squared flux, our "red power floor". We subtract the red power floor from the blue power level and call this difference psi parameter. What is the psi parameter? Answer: 544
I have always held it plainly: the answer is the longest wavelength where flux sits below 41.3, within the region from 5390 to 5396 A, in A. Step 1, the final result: 5395.45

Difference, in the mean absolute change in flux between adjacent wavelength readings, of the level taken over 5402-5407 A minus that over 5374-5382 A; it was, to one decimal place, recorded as -1.1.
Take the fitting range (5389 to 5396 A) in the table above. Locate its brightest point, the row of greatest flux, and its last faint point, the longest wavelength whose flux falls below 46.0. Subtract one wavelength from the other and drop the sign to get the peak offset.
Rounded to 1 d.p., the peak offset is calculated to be 6.2 A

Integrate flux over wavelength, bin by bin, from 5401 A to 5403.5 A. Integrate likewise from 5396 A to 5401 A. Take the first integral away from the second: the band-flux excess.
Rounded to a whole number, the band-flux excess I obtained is 114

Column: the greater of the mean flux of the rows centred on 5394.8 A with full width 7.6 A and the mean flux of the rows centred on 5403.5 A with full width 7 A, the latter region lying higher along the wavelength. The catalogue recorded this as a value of 42.3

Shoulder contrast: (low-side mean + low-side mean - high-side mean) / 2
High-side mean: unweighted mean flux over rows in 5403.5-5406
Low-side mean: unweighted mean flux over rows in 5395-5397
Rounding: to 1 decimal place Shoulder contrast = 20.8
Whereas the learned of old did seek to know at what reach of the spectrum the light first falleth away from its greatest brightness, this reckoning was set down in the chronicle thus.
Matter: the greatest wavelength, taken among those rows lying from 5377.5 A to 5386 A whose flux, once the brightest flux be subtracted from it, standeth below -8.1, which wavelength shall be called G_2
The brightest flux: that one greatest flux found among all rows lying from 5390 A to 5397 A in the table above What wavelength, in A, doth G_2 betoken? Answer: 5383.04 A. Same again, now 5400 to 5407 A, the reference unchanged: 5405.40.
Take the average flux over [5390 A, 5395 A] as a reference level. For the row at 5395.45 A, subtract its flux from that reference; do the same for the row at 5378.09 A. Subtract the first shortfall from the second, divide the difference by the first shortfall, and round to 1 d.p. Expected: -0.4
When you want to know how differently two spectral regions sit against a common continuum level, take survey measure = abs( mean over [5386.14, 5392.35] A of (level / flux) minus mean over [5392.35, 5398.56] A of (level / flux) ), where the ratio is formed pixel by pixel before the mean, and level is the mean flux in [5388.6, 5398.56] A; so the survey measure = 0.10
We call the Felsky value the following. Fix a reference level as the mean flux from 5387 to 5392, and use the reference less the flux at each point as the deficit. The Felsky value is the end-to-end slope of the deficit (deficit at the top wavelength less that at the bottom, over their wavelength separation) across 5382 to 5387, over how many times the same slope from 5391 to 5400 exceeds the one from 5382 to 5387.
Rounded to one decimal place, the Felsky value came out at -4.1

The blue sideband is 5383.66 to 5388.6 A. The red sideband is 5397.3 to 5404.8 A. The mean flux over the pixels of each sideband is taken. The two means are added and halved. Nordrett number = 44.2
